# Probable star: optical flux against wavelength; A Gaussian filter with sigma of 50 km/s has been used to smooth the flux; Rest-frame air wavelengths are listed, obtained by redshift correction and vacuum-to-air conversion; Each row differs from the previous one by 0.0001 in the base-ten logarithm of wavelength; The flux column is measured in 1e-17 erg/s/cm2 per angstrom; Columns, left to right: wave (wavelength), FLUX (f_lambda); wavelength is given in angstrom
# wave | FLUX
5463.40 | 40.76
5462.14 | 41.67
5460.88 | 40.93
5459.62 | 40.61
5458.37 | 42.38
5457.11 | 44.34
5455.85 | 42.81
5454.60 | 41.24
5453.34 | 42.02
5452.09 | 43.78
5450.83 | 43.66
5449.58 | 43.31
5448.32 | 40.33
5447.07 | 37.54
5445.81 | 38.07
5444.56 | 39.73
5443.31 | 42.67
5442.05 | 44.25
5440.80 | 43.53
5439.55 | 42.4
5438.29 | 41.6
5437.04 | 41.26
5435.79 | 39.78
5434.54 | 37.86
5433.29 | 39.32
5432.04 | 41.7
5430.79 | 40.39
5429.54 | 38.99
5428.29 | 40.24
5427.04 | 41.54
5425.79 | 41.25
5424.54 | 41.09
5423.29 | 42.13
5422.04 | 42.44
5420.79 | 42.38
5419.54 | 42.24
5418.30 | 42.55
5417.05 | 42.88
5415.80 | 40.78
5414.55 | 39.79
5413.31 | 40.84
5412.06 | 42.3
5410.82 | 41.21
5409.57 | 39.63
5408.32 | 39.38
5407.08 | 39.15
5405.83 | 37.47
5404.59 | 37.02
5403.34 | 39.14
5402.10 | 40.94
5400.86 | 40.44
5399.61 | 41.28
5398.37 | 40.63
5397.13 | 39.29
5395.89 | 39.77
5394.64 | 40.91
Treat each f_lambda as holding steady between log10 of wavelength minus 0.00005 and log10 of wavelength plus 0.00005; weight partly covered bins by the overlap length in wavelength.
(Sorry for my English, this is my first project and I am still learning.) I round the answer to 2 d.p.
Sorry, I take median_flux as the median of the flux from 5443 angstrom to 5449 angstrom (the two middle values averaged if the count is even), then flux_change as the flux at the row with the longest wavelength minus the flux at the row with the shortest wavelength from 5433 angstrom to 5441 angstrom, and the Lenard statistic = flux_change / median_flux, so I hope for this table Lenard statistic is 0.11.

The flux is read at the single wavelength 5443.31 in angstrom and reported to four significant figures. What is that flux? 42.67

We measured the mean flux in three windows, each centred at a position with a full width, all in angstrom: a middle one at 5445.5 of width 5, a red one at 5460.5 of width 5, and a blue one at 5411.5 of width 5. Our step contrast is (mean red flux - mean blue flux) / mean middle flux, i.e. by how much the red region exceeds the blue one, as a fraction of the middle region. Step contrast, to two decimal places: 0.01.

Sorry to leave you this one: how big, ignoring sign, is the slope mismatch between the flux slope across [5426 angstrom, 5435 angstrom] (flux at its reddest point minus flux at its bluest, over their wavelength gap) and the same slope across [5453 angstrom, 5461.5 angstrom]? 0.3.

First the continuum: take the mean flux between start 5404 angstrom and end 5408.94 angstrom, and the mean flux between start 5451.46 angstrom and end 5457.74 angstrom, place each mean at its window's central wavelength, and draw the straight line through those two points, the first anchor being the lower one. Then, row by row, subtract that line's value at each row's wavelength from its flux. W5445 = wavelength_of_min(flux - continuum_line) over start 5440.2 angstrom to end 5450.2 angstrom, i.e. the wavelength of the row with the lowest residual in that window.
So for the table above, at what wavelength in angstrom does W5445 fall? 5447.07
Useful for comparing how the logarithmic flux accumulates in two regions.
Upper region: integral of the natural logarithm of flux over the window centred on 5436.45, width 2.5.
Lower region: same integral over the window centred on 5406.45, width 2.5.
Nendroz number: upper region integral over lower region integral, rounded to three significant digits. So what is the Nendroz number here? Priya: 1.02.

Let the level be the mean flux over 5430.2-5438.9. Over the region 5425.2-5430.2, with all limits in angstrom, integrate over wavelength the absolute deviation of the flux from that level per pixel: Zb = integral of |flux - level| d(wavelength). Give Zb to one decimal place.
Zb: 4.4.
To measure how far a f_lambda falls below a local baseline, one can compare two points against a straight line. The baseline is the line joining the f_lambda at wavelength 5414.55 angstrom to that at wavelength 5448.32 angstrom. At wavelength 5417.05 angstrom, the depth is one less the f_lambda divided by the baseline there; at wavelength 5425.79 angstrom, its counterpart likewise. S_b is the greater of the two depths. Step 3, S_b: -0.032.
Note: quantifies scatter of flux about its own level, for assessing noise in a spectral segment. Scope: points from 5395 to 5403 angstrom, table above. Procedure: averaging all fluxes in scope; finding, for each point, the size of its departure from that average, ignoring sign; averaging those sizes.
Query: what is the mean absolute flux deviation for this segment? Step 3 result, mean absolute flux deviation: 0.57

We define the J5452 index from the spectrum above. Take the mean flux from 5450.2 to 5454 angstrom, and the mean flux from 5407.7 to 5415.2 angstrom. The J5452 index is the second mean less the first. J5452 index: -2.6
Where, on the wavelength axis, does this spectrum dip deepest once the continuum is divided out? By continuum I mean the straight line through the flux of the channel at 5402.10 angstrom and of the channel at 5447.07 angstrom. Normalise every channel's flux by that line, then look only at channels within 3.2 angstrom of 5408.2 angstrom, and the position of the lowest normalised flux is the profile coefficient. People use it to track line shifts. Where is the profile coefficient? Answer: 5405.83 angstrom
